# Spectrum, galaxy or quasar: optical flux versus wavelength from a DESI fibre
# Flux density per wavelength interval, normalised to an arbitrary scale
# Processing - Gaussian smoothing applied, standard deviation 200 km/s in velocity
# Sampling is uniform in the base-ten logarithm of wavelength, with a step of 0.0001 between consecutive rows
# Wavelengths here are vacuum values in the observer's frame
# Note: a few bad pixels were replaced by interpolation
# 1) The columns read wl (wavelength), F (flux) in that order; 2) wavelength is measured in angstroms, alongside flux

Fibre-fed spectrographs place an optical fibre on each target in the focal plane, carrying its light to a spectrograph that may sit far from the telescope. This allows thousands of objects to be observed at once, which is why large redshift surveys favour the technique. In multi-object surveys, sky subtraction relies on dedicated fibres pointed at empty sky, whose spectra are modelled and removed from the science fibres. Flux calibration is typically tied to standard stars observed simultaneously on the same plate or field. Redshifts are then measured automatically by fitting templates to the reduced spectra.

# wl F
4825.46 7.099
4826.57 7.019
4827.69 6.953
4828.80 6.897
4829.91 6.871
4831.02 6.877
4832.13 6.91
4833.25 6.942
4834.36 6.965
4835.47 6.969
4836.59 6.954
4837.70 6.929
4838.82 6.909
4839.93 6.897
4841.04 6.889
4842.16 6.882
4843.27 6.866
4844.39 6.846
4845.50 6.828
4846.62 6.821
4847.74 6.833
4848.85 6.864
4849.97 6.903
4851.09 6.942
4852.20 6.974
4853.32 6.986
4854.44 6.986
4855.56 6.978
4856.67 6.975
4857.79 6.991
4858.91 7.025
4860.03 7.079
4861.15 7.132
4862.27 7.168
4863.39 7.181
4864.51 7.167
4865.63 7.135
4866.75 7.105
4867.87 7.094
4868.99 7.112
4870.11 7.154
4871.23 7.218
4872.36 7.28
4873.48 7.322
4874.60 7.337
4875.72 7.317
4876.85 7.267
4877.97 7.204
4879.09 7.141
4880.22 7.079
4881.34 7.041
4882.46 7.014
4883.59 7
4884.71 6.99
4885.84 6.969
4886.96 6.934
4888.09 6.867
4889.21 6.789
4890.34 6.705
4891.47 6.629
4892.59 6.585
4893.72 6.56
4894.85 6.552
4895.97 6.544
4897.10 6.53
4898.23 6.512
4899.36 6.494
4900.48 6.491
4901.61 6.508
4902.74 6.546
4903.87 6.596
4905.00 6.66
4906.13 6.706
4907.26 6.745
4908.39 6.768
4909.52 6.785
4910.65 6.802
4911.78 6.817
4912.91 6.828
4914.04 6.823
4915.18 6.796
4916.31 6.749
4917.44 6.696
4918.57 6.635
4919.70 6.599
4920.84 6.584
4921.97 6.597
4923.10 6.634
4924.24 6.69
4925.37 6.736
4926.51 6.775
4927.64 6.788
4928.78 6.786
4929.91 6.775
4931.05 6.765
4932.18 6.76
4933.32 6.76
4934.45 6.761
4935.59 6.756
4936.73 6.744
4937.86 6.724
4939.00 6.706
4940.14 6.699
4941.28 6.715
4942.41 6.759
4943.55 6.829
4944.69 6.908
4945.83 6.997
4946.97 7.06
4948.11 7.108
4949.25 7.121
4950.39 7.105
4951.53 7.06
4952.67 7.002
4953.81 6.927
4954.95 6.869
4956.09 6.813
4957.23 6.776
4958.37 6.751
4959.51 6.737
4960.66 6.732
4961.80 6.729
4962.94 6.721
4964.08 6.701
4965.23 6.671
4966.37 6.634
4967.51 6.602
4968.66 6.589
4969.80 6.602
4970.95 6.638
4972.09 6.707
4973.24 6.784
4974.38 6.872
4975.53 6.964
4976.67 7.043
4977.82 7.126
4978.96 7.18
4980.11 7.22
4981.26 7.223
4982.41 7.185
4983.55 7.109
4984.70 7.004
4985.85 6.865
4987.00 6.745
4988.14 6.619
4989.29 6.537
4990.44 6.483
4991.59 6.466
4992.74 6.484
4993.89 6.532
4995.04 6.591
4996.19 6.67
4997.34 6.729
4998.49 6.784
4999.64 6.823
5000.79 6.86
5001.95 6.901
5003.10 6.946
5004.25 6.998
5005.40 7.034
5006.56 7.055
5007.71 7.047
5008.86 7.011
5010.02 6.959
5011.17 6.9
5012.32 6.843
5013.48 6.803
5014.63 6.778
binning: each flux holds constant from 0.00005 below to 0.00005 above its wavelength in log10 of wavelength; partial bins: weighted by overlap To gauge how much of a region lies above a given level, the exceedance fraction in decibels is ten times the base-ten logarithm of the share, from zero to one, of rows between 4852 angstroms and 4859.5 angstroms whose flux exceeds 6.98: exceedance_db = -2.4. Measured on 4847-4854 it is -7.8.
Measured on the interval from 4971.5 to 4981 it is -3.0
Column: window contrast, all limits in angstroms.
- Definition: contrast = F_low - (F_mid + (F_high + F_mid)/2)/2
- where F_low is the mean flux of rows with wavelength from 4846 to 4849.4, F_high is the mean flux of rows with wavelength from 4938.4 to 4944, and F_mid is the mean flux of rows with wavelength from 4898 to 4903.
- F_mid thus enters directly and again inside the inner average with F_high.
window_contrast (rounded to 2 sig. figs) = 0.27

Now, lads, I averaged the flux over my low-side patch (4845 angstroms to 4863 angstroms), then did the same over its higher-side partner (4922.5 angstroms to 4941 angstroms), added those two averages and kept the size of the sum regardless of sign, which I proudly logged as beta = 13.7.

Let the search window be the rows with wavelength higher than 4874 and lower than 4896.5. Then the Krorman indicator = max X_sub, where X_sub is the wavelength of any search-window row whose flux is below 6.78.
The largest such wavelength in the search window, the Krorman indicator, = 4895.97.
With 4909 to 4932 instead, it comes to 4931.05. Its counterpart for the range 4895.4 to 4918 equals 4917.44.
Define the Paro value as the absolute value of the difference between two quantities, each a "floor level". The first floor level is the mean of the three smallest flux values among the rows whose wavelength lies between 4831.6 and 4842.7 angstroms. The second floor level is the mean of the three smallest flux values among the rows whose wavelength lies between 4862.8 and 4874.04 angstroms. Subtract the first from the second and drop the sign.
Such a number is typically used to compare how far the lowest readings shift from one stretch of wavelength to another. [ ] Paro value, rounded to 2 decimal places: 0.21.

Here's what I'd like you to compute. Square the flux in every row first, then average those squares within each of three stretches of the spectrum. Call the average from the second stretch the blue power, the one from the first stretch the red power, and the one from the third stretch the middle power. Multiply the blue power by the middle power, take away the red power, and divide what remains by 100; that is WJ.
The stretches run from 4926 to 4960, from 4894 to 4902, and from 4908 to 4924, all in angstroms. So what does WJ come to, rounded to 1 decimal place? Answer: 18.7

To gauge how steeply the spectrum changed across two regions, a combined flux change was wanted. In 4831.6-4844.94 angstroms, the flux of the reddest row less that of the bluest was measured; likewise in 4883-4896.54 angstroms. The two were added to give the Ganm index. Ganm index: -0.5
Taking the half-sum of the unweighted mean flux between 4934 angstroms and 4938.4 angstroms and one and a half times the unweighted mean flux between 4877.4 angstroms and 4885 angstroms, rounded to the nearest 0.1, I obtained 8.7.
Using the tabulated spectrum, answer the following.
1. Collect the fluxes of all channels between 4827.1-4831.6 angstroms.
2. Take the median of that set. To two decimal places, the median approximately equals 6.89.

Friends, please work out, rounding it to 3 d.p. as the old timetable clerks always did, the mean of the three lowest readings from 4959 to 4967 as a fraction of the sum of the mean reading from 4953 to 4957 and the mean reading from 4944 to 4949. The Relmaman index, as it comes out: 0.480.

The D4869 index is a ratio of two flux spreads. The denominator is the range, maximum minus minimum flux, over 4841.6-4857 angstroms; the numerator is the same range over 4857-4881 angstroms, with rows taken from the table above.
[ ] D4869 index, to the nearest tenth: 2.1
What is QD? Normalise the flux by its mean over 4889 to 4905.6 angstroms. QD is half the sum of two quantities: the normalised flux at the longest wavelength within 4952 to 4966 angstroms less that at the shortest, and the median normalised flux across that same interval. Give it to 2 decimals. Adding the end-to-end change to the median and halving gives 0.49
